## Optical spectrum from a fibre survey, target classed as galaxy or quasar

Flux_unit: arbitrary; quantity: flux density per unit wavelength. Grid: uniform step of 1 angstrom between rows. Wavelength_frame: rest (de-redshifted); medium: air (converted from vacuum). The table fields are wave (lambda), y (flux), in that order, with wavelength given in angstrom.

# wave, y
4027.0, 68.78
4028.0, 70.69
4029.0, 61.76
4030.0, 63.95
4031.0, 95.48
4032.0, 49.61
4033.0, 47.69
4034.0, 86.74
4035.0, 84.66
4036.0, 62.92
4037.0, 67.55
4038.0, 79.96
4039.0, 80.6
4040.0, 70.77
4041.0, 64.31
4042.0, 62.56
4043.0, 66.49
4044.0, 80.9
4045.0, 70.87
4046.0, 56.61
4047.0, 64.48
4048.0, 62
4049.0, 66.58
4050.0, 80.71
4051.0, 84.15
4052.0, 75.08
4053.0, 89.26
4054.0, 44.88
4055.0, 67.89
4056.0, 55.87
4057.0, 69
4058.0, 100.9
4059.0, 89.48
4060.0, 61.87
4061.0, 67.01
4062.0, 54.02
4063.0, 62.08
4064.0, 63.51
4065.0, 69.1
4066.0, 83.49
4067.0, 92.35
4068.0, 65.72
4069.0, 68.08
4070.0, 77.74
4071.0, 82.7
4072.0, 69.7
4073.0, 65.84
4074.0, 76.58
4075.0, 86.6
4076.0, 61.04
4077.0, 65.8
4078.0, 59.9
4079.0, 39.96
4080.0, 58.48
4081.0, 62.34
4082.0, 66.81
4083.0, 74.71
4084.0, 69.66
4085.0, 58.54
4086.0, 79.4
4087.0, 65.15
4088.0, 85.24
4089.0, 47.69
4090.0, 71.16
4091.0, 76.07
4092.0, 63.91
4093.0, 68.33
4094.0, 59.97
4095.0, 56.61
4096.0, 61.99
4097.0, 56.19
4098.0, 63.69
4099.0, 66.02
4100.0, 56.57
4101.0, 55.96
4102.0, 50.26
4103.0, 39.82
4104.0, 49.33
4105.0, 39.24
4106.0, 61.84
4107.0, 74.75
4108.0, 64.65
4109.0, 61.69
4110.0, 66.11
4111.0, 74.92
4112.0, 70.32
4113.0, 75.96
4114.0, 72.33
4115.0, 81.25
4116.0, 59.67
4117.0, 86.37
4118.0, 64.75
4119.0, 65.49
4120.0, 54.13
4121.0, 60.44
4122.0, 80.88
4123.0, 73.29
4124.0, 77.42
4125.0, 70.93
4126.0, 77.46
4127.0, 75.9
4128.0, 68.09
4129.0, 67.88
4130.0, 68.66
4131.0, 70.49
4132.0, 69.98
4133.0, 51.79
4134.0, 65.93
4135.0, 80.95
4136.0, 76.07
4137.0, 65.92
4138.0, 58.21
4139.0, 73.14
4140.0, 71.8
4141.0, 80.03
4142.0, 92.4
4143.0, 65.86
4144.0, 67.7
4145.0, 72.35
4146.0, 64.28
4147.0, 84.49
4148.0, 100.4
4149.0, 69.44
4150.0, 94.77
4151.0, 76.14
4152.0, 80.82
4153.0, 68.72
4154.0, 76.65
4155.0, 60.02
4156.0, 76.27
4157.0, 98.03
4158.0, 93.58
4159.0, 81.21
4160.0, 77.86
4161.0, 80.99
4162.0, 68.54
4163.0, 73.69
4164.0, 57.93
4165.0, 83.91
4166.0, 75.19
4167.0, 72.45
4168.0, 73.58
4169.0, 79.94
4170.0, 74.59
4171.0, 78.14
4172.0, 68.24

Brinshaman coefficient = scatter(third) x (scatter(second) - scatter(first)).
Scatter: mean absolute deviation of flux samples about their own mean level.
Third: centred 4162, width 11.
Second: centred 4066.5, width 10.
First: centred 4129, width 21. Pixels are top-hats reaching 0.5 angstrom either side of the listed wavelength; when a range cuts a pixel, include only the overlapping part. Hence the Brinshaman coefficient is 29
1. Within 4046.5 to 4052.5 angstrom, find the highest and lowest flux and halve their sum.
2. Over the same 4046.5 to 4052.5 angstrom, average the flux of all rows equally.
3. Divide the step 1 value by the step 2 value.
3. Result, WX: 1.01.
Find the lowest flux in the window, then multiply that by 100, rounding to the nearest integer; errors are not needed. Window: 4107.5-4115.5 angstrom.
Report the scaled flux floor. 6169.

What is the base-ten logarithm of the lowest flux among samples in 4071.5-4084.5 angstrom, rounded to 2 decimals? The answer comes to 1.60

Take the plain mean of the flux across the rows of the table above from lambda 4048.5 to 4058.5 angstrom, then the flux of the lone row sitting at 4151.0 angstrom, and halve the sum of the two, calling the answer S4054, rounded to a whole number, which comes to 75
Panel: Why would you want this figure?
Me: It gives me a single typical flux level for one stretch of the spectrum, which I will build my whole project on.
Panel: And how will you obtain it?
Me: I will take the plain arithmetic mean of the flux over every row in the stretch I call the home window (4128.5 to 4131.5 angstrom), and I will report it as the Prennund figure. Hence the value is 69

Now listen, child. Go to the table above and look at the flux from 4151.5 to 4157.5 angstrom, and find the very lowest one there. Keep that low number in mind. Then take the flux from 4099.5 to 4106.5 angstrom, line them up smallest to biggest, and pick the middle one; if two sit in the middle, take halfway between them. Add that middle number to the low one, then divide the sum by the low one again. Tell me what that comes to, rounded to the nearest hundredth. 1.84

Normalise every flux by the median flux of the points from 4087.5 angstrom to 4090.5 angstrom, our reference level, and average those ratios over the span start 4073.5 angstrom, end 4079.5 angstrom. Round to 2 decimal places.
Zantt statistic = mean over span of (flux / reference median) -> 0.91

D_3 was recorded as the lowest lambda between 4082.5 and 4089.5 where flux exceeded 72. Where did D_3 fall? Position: 4083.0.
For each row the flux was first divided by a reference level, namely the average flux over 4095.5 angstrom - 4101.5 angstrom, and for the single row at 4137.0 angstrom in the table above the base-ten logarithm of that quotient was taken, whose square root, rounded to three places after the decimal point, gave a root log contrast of 0.201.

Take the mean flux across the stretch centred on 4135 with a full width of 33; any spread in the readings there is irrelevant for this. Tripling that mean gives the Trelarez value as 218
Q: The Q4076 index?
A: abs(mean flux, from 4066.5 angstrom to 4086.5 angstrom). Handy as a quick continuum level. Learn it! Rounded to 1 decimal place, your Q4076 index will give 69.1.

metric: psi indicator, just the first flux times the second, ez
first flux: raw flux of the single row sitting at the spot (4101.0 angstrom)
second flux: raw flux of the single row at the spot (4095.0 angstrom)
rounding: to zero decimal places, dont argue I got 3168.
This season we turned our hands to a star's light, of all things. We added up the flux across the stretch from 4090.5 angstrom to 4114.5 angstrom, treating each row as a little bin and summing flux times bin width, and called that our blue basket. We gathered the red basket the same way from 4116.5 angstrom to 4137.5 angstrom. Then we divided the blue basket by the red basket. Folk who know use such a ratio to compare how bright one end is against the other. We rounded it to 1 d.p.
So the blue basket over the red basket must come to 1.0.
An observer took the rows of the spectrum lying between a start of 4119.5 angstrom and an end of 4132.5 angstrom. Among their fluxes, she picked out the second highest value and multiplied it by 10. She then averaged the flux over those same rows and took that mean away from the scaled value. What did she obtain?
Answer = 704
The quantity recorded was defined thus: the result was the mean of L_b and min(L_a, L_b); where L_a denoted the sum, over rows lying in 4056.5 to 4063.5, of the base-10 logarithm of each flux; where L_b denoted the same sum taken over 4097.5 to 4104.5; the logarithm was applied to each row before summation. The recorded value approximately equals 12.1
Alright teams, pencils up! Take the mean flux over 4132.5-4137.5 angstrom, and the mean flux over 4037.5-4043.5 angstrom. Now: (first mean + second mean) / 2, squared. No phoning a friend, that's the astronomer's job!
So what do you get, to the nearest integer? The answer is 4824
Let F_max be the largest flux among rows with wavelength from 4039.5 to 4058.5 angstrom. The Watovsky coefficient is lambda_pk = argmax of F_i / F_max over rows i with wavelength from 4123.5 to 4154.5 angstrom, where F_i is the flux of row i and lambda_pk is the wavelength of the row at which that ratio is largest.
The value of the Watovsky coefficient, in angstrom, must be 4148.0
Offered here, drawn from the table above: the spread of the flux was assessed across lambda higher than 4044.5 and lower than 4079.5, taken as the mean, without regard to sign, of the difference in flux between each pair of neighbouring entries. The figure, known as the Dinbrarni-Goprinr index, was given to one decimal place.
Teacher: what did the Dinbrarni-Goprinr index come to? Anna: 12.6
